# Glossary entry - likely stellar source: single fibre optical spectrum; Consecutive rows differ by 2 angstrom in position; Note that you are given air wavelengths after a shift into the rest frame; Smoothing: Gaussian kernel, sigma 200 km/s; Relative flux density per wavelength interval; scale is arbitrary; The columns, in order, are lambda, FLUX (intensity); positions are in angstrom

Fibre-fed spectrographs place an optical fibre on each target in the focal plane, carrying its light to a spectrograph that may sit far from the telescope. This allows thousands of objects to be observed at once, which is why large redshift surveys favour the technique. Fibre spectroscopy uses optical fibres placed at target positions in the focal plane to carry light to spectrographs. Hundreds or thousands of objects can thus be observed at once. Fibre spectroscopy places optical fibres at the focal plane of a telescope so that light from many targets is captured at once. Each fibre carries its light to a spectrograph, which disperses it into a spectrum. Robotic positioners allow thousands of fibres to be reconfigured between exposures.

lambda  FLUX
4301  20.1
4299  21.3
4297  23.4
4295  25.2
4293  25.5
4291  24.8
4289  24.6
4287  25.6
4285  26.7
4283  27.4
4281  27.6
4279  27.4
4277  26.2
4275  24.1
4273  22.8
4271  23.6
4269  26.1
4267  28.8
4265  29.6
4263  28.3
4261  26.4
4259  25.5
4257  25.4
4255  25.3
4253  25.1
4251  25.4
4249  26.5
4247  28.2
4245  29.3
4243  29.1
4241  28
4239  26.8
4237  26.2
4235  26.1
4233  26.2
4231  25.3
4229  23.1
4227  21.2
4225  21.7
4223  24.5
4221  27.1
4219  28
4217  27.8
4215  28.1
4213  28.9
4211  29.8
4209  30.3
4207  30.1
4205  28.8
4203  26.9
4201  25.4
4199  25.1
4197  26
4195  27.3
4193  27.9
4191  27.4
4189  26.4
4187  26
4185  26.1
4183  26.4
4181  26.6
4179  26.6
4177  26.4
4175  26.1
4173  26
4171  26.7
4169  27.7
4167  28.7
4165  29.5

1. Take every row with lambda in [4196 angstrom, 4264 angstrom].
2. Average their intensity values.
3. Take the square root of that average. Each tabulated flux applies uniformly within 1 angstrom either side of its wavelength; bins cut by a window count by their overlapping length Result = 5.162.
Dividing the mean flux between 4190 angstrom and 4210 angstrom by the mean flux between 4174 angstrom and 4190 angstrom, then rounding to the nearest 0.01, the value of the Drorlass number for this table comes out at 1.05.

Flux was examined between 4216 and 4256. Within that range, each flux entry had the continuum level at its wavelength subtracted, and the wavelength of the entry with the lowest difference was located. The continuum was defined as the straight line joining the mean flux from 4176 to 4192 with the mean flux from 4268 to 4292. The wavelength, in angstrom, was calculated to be 4227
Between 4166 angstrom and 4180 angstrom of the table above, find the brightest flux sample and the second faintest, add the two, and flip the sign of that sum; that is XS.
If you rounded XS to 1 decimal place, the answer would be -54.8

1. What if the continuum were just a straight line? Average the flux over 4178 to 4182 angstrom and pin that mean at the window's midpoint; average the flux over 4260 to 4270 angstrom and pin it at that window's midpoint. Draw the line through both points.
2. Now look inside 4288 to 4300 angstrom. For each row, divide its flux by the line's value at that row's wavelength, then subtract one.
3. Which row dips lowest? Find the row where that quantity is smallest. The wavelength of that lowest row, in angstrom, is 4299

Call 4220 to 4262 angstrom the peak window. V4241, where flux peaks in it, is 4245 angstrom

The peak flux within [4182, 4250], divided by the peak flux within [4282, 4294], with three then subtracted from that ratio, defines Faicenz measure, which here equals -1.89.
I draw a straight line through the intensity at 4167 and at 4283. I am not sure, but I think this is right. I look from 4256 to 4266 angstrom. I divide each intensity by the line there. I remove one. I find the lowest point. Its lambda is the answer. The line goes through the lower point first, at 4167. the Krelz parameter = 4257 angstrom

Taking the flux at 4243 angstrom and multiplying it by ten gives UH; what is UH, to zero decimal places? 291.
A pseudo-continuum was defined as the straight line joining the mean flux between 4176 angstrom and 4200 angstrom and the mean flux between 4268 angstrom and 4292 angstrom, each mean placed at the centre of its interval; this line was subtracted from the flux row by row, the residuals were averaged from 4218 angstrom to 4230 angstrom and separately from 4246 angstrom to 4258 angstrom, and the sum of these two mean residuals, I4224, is -1.8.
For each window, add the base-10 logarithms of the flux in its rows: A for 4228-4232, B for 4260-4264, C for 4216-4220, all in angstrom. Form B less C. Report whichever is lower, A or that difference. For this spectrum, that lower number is -0.02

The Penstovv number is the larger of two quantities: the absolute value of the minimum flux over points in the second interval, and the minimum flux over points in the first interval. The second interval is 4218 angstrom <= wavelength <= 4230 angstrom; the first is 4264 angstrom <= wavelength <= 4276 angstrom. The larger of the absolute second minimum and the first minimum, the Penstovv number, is 22.8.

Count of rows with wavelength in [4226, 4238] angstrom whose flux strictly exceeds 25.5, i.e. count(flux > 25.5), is 3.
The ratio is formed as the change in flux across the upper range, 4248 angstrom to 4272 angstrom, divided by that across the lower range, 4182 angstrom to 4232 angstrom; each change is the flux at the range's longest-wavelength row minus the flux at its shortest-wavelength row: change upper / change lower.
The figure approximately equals 2.6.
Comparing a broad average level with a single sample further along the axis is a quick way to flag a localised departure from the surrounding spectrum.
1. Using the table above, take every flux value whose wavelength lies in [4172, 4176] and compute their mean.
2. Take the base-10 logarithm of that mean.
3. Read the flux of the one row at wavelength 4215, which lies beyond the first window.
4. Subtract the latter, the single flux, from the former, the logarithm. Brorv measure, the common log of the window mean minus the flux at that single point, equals -26.7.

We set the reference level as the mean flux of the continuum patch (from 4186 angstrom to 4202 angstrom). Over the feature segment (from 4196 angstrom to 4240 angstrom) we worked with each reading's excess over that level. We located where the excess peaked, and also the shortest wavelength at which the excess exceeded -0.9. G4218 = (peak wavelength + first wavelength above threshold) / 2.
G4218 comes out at 4203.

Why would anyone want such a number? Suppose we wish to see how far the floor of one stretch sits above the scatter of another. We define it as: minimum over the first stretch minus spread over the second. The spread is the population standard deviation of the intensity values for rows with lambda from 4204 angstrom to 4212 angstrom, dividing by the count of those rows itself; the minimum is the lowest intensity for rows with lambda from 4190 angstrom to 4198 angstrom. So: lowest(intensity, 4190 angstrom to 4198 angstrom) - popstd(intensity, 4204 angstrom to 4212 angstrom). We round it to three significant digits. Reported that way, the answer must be 25.4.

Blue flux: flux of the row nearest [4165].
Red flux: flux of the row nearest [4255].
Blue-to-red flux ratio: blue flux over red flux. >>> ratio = 1.17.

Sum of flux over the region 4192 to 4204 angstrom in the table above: 159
